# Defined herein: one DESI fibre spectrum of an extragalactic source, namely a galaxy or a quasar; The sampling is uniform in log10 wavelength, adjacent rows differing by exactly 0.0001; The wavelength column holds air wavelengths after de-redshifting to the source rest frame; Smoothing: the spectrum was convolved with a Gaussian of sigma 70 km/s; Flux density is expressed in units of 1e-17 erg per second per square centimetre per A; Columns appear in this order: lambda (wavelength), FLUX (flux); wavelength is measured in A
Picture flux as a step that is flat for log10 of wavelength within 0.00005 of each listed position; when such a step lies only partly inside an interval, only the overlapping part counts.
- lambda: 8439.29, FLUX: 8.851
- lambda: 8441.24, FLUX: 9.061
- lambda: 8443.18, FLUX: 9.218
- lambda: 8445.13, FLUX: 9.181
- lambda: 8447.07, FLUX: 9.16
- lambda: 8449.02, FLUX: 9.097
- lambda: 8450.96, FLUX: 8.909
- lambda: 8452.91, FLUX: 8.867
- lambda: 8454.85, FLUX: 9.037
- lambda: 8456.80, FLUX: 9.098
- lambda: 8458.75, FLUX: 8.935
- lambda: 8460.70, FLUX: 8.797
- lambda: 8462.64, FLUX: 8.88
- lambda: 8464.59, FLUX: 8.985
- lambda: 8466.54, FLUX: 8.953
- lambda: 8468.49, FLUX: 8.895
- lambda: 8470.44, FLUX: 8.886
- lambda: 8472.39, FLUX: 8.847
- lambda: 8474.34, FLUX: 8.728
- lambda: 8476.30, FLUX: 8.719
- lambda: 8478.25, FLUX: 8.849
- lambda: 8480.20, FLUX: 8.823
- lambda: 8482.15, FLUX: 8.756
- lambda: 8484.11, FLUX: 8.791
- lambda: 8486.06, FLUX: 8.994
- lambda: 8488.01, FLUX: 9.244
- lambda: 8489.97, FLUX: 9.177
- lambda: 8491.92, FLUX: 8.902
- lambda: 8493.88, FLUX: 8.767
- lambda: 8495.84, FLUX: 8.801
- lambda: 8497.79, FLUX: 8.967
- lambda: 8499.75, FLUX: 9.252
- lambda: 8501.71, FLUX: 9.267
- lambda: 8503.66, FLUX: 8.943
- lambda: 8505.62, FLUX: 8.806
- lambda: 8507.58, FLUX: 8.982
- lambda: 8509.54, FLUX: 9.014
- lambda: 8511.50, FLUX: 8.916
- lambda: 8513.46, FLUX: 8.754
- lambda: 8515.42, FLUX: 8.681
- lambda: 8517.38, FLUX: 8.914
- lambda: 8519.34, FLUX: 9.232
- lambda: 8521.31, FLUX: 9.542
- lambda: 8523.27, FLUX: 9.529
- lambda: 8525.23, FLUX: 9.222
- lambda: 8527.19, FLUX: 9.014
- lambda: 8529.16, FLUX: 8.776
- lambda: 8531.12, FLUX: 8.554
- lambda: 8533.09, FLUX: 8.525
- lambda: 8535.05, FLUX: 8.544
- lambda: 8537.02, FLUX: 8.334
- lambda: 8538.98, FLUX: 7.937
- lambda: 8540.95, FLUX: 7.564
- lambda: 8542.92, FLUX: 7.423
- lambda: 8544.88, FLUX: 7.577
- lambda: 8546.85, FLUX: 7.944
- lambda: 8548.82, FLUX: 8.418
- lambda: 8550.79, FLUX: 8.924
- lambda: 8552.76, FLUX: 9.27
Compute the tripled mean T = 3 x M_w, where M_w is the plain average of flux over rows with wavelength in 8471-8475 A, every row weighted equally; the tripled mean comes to 26.4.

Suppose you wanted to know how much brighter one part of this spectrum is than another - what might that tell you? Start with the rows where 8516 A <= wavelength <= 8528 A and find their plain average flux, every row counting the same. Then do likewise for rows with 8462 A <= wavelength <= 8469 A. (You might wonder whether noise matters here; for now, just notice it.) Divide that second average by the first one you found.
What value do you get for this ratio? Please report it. 0.97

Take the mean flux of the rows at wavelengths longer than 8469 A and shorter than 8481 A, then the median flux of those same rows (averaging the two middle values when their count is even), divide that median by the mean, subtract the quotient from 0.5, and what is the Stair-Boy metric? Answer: -0.503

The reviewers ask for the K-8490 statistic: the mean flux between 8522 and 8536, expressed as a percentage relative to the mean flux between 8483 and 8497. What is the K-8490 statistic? 99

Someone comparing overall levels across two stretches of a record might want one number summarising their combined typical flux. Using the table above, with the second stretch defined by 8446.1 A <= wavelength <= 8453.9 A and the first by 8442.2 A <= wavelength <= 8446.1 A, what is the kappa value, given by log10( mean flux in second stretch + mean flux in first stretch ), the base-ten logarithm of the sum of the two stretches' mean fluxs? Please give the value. 1.26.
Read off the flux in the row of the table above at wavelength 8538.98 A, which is 7.937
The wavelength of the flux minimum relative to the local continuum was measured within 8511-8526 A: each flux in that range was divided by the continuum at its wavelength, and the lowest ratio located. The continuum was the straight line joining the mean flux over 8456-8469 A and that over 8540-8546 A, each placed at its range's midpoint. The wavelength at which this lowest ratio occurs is 8515.42 A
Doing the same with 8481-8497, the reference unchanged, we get 8482.15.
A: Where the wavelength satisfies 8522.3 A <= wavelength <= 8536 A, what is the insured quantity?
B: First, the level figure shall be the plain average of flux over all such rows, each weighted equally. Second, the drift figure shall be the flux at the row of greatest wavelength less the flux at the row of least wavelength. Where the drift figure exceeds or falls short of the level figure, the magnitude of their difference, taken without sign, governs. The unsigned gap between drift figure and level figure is 9.87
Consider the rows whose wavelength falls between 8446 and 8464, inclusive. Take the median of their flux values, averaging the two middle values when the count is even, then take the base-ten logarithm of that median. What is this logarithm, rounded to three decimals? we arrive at 0.951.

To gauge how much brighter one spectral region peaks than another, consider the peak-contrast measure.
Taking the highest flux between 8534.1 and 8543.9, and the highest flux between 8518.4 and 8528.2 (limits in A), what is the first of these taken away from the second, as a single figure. 1.0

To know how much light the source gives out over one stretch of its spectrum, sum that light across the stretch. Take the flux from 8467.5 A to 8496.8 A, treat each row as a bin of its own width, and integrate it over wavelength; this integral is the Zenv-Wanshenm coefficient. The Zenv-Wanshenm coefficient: 260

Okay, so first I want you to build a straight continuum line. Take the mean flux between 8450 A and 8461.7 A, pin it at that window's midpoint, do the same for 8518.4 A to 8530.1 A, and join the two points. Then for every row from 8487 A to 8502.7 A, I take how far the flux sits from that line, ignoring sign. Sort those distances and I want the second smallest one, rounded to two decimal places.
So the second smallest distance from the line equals 0.13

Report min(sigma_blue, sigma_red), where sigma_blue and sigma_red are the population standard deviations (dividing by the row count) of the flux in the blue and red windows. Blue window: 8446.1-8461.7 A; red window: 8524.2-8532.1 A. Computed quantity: 0.12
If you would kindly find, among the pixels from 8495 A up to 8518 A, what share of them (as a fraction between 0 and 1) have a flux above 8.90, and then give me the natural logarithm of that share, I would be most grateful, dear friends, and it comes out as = -0.41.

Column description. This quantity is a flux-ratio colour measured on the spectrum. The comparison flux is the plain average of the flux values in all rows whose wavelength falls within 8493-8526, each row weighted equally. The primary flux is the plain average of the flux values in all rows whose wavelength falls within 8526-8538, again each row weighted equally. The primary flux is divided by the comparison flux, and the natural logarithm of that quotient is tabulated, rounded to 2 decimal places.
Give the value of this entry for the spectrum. -0.05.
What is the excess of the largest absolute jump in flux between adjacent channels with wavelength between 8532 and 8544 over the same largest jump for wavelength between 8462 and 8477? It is 0.28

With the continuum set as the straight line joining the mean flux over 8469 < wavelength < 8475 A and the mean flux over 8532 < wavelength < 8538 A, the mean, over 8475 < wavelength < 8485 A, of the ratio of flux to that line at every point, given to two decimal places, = 1.00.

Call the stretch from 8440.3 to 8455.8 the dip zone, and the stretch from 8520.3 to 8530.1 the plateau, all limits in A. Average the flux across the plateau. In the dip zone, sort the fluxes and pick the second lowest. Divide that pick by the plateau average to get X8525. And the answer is 0.97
